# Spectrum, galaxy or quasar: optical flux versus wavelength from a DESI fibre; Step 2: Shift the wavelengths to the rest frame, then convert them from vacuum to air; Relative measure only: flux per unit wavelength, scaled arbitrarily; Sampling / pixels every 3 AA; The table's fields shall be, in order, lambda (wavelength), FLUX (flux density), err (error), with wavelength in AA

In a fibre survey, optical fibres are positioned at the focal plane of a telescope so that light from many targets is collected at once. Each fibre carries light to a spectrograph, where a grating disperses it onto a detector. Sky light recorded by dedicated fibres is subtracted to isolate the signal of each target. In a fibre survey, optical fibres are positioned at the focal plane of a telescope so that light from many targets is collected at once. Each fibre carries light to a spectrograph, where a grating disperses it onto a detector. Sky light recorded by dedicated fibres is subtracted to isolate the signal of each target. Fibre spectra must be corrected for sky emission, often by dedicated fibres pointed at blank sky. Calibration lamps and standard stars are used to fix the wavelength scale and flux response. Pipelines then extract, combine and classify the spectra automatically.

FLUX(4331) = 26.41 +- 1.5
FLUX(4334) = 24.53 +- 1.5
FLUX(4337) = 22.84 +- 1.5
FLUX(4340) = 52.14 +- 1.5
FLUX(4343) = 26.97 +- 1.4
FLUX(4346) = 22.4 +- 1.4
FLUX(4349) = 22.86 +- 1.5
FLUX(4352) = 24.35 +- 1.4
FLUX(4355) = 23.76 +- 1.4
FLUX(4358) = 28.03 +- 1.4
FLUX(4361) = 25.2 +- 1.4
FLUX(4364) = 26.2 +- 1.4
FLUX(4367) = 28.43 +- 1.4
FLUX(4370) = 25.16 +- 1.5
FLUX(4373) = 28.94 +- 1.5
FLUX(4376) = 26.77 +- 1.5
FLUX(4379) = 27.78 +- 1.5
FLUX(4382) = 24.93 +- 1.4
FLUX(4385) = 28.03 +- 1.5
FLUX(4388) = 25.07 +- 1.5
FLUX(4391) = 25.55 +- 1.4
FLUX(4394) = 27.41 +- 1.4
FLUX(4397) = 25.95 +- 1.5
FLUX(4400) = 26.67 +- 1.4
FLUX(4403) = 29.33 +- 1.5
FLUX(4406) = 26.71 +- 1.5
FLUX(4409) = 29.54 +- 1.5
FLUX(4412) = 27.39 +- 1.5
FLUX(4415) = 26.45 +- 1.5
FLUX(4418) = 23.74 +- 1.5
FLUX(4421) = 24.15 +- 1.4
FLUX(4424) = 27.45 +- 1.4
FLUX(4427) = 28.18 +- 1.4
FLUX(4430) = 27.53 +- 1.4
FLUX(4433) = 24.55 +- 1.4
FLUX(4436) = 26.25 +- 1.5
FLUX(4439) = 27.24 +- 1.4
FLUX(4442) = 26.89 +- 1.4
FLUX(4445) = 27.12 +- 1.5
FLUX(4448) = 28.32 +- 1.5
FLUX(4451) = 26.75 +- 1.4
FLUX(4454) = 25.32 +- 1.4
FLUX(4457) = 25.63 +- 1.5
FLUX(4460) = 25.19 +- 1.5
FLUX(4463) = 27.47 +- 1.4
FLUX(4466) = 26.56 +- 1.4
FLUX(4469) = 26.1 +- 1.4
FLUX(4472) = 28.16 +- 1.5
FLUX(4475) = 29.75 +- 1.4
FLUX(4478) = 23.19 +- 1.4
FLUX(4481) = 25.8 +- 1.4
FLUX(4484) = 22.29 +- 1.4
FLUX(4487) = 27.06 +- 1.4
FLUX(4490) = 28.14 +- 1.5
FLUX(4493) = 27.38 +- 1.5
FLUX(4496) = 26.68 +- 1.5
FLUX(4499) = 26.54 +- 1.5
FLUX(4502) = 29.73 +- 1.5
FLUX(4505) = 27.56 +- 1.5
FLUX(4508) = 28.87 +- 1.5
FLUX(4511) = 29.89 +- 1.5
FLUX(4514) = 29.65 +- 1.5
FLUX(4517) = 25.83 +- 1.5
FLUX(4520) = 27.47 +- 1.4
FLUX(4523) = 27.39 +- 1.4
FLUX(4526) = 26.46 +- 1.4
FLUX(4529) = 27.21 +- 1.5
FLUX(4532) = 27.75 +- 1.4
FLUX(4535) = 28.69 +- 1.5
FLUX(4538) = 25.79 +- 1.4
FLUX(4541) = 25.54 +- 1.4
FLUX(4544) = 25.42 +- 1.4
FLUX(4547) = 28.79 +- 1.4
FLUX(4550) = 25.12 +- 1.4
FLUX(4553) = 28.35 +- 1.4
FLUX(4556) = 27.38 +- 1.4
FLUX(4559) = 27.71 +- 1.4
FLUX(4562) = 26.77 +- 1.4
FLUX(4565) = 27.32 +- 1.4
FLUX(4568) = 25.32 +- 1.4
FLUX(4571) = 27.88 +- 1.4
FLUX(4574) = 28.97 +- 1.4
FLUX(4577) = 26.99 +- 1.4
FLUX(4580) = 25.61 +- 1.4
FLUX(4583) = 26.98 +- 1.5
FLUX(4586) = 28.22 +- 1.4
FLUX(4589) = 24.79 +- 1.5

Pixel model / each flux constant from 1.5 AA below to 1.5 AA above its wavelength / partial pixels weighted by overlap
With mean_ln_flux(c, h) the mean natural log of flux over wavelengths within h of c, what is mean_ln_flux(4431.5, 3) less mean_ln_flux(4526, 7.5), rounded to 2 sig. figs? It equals -0.047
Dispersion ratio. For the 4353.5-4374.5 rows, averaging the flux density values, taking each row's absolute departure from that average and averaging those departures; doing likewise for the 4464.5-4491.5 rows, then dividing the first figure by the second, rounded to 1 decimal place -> 0.9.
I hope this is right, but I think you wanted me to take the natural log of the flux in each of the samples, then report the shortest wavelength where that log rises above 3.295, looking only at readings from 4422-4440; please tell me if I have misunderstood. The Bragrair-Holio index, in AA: 4424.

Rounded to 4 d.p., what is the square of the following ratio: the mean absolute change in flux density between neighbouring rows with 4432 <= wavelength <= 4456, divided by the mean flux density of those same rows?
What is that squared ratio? 0.0016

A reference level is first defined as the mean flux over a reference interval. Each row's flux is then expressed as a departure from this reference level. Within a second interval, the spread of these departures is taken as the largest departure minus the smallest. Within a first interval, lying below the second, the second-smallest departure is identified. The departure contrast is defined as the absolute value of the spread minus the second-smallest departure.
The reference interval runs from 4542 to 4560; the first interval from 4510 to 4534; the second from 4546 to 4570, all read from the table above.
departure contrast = 4.3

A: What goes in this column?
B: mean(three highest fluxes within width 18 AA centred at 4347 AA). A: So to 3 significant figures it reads 34.5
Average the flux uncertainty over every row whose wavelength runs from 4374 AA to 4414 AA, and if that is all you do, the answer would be 1.47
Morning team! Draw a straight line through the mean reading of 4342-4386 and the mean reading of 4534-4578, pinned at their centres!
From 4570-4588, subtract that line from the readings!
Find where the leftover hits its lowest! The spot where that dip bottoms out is 4580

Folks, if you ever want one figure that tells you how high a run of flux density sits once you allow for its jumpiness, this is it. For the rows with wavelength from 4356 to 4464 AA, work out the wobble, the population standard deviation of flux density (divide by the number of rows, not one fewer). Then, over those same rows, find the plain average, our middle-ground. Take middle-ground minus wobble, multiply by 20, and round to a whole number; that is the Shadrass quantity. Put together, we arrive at 505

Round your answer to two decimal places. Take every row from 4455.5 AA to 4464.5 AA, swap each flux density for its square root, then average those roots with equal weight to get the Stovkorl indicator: 5.11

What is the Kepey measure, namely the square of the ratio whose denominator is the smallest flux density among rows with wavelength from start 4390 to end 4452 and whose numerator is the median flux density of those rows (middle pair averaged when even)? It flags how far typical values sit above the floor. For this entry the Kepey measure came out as 1.28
